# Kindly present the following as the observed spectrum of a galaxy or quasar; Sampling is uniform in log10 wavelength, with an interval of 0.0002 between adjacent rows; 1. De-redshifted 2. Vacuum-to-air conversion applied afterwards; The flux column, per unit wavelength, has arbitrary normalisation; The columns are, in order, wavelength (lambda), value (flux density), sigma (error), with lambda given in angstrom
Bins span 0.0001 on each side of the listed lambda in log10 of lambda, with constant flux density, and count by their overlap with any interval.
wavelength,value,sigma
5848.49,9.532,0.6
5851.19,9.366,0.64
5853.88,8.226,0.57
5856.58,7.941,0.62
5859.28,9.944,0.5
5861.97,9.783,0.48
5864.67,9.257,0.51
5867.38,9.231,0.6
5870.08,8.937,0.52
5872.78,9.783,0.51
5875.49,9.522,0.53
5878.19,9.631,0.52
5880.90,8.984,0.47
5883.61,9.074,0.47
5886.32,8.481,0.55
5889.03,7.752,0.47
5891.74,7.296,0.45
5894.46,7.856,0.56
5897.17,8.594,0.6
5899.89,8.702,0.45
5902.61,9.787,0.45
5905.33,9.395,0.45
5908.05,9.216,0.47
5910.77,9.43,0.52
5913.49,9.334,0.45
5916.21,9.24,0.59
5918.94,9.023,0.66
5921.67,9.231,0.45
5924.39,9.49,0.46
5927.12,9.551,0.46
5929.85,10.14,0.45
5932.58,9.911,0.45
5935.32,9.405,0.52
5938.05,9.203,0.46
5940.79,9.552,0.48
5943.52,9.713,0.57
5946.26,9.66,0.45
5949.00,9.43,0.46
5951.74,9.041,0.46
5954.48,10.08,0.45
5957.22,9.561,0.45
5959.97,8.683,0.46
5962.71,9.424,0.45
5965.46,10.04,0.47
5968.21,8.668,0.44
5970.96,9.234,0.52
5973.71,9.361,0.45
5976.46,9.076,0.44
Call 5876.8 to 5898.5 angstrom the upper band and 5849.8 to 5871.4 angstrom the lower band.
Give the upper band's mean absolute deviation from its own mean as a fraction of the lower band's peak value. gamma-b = 0.062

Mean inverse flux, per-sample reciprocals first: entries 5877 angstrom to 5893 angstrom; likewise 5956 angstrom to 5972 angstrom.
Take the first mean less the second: 0.010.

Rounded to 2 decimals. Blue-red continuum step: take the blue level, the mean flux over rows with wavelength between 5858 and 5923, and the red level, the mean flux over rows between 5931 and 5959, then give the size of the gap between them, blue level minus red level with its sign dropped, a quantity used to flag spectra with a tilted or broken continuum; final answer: 0.49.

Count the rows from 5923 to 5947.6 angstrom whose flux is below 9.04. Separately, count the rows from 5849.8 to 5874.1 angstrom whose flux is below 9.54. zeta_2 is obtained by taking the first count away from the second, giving 6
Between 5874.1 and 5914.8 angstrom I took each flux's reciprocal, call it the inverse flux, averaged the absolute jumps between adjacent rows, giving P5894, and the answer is 0.0058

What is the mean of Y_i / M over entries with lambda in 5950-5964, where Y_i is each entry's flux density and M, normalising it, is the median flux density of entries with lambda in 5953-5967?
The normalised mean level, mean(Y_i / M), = 0.98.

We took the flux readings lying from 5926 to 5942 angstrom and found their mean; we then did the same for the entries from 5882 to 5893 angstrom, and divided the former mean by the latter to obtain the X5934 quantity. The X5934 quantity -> 1.18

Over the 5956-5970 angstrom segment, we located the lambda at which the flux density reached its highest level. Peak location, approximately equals 5965.46 angstrom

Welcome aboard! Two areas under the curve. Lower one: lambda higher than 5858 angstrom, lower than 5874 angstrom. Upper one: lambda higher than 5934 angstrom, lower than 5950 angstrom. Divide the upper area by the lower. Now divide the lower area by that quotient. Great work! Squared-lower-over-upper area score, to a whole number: 152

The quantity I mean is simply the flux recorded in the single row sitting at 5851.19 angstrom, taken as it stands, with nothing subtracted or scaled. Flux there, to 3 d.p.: 9.366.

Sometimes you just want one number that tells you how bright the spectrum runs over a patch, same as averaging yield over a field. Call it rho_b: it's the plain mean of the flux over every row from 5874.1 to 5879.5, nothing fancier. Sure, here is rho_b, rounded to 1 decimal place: 9.6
